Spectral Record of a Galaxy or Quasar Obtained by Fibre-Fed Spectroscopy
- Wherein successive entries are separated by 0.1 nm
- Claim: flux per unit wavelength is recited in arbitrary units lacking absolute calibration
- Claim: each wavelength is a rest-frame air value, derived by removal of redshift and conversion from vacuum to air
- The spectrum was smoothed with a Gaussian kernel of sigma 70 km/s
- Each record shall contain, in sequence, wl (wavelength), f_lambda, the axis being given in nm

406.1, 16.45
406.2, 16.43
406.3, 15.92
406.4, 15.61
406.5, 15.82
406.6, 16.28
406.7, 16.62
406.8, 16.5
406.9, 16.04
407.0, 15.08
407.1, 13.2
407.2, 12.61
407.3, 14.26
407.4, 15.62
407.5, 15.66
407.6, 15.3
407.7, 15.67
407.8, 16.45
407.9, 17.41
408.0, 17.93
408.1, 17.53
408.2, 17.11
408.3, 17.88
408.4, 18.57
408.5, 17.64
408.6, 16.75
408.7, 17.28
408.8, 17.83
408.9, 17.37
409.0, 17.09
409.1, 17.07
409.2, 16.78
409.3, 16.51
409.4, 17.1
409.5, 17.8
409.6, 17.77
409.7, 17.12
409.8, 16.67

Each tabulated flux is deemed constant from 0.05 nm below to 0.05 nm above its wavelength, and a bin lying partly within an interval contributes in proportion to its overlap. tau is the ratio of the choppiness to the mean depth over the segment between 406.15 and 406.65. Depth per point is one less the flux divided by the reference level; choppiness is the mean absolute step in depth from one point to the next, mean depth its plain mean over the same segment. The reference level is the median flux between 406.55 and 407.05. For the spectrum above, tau 1.4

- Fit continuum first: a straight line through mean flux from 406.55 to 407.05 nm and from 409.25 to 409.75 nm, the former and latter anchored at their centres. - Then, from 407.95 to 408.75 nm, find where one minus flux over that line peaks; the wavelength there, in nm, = 408.6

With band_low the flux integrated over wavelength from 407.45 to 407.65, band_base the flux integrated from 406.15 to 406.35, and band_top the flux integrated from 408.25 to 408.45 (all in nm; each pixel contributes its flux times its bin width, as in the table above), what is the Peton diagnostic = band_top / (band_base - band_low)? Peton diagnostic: 26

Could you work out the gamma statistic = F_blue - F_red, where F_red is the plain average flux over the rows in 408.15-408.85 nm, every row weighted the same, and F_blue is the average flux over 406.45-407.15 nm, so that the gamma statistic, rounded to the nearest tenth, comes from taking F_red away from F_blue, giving -1.9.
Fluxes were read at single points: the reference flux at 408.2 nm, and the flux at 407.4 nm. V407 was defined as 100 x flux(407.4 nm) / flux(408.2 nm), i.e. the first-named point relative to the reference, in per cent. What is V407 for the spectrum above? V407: 91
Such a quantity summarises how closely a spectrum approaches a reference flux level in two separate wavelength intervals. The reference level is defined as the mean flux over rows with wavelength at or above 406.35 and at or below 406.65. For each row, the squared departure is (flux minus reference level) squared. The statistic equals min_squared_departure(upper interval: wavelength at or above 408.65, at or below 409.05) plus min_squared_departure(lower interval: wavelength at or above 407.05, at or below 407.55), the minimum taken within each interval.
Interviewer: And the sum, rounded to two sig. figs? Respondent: 1.5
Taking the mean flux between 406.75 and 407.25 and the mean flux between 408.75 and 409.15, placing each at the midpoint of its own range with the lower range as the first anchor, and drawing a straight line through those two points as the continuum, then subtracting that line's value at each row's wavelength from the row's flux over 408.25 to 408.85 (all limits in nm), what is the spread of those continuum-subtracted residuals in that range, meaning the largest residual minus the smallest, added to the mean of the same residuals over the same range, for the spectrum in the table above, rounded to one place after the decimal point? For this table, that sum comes 3.0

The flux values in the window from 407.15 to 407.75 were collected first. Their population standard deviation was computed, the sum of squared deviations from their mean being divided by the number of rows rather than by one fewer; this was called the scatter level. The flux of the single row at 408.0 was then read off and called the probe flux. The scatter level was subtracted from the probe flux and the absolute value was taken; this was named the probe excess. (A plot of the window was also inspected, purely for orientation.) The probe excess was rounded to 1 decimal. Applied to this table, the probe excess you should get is 16.8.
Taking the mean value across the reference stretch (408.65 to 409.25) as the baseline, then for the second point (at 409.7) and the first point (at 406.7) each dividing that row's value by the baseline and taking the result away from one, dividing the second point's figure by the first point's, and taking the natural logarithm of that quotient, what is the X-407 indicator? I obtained -1.7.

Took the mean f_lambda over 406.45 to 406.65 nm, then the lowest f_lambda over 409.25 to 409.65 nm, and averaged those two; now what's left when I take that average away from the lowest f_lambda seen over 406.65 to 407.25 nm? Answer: -3.7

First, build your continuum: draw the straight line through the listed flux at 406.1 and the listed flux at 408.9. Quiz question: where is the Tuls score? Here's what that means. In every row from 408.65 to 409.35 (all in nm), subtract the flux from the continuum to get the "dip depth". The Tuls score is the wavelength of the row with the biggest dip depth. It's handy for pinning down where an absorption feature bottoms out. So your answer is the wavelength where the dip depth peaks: 409.3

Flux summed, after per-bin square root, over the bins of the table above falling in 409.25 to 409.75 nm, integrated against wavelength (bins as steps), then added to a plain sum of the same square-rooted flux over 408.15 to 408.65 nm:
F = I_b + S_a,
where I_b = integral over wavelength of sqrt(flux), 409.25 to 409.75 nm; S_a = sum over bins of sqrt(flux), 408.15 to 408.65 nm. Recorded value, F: 23.0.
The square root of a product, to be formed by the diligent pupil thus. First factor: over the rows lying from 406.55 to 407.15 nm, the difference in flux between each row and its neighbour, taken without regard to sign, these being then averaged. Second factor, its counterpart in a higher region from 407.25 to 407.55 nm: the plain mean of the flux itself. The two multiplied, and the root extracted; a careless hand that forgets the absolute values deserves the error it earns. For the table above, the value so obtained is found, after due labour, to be 3.38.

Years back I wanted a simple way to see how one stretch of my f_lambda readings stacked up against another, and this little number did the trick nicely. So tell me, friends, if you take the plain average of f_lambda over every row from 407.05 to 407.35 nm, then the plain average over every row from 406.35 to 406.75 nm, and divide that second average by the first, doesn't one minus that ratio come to -0.20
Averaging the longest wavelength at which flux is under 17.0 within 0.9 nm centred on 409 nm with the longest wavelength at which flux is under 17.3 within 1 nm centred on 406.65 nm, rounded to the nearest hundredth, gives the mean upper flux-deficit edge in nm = 408.20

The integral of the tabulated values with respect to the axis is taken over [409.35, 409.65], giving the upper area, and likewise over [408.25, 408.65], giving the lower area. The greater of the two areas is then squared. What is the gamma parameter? 50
